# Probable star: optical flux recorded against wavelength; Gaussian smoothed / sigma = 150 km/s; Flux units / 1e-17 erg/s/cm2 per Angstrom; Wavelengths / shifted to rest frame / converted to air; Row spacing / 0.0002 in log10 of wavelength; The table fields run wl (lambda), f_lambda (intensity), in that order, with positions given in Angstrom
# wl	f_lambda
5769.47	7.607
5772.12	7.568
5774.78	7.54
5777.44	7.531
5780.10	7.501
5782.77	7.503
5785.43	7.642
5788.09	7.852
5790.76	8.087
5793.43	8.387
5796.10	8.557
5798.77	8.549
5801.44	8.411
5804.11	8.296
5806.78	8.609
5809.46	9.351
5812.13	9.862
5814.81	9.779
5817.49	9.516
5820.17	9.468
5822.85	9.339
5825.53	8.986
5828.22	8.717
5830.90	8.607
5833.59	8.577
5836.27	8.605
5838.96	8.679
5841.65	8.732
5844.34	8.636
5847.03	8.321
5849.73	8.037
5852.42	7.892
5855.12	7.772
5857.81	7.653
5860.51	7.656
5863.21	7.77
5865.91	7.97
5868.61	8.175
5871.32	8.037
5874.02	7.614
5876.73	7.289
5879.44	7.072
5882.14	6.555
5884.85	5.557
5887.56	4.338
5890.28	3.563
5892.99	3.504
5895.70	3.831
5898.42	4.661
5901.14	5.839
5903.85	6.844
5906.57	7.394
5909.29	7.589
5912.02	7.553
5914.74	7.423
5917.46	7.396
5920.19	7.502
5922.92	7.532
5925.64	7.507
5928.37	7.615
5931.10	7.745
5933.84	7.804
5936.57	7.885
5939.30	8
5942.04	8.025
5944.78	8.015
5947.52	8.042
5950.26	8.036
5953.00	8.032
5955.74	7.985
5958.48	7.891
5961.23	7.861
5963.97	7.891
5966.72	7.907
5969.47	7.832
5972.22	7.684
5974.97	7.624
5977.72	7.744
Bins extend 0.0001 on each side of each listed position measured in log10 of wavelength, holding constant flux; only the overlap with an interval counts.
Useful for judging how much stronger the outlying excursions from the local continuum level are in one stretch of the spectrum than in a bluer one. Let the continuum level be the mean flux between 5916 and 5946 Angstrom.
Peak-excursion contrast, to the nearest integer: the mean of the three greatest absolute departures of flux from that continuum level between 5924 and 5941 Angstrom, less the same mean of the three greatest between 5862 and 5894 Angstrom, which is -4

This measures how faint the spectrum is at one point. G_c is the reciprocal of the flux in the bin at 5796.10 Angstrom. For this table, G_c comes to 0.117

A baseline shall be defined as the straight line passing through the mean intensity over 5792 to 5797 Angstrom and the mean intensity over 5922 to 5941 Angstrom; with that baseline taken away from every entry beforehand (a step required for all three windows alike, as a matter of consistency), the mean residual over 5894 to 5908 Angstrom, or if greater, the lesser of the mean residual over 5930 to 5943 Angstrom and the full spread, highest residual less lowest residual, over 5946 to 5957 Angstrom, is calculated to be 0.03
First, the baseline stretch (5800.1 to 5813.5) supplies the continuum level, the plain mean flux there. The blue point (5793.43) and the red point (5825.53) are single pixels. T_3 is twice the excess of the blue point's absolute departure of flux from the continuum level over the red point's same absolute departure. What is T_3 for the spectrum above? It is 0.9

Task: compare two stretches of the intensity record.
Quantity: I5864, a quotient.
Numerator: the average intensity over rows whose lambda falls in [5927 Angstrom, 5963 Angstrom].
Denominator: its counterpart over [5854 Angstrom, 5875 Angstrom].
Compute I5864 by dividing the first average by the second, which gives 1.01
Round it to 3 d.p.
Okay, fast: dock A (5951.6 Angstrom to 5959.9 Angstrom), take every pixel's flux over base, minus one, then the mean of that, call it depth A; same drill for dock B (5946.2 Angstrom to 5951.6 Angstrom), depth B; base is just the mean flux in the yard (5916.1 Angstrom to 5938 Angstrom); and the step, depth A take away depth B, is -0.009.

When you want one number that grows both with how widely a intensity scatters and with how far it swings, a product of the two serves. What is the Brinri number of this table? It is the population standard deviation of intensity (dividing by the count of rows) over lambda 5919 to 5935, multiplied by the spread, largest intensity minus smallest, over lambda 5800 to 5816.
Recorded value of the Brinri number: 0.19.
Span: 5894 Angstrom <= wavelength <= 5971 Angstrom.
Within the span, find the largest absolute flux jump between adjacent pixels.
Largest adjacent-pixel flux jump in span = 1.2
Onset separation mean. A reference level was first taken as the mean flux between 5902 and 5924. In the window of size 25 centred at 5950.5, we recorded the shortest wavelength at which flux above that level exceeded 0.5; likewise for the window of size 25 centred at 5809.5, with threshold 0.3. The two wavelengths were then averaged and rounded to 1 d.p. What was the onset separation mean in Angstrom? 5869.0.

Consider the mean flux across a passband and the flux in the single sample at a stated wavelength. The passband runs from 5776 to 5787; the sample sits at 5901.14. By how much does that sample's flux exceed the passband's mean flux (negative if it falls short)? -1.7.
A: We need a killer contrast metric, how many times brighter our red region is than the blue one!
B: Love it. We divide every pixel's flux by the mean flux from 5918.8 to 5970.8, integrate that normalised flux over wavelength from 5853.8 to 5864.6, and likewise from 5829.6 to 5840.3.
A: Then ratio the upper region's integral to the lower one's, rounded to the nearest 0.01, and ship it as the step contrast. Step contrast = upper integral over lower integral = 0.90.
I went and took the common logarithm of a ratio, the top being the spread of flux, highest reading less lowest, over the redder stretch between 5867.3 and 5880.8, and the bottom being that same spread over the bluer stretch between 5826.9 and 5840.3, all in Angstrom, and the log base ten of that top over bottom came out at 0.9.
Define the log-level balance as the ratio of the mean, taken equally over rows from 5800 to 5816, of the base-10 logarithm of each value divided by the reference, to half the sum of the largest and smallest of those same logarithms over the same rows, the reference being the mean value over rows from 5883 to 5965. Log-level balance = 0.99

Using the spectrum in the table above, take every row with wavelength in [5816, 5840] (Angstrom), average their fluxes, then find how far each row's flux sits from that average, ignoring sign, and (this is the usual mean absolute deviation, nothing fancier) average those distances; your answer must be 0.34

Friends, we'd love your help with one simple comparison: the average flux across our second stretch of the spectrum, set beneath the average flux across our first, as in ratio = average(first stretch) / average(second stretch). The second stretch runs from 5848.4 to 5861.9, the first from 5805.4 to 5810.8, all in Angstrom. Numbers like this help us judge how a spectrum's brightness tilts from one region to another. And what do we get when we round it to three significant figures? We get 1.15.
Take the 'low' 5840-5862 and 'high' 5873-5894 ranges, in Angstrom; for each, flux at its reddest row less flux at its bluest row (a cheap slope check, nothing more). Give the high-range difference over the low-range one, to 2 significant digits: 3.8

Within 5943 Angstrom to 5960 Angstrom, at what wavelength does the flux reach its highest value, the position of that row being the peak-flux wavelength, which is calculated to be 5947.52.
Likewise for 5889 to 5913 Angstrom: 5909.29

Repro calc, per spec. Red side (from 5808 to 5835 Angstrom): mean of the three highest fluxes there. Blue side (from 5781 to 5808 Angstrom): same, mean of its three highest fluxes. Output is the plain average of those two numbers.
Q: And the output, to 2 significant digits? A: 9.1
